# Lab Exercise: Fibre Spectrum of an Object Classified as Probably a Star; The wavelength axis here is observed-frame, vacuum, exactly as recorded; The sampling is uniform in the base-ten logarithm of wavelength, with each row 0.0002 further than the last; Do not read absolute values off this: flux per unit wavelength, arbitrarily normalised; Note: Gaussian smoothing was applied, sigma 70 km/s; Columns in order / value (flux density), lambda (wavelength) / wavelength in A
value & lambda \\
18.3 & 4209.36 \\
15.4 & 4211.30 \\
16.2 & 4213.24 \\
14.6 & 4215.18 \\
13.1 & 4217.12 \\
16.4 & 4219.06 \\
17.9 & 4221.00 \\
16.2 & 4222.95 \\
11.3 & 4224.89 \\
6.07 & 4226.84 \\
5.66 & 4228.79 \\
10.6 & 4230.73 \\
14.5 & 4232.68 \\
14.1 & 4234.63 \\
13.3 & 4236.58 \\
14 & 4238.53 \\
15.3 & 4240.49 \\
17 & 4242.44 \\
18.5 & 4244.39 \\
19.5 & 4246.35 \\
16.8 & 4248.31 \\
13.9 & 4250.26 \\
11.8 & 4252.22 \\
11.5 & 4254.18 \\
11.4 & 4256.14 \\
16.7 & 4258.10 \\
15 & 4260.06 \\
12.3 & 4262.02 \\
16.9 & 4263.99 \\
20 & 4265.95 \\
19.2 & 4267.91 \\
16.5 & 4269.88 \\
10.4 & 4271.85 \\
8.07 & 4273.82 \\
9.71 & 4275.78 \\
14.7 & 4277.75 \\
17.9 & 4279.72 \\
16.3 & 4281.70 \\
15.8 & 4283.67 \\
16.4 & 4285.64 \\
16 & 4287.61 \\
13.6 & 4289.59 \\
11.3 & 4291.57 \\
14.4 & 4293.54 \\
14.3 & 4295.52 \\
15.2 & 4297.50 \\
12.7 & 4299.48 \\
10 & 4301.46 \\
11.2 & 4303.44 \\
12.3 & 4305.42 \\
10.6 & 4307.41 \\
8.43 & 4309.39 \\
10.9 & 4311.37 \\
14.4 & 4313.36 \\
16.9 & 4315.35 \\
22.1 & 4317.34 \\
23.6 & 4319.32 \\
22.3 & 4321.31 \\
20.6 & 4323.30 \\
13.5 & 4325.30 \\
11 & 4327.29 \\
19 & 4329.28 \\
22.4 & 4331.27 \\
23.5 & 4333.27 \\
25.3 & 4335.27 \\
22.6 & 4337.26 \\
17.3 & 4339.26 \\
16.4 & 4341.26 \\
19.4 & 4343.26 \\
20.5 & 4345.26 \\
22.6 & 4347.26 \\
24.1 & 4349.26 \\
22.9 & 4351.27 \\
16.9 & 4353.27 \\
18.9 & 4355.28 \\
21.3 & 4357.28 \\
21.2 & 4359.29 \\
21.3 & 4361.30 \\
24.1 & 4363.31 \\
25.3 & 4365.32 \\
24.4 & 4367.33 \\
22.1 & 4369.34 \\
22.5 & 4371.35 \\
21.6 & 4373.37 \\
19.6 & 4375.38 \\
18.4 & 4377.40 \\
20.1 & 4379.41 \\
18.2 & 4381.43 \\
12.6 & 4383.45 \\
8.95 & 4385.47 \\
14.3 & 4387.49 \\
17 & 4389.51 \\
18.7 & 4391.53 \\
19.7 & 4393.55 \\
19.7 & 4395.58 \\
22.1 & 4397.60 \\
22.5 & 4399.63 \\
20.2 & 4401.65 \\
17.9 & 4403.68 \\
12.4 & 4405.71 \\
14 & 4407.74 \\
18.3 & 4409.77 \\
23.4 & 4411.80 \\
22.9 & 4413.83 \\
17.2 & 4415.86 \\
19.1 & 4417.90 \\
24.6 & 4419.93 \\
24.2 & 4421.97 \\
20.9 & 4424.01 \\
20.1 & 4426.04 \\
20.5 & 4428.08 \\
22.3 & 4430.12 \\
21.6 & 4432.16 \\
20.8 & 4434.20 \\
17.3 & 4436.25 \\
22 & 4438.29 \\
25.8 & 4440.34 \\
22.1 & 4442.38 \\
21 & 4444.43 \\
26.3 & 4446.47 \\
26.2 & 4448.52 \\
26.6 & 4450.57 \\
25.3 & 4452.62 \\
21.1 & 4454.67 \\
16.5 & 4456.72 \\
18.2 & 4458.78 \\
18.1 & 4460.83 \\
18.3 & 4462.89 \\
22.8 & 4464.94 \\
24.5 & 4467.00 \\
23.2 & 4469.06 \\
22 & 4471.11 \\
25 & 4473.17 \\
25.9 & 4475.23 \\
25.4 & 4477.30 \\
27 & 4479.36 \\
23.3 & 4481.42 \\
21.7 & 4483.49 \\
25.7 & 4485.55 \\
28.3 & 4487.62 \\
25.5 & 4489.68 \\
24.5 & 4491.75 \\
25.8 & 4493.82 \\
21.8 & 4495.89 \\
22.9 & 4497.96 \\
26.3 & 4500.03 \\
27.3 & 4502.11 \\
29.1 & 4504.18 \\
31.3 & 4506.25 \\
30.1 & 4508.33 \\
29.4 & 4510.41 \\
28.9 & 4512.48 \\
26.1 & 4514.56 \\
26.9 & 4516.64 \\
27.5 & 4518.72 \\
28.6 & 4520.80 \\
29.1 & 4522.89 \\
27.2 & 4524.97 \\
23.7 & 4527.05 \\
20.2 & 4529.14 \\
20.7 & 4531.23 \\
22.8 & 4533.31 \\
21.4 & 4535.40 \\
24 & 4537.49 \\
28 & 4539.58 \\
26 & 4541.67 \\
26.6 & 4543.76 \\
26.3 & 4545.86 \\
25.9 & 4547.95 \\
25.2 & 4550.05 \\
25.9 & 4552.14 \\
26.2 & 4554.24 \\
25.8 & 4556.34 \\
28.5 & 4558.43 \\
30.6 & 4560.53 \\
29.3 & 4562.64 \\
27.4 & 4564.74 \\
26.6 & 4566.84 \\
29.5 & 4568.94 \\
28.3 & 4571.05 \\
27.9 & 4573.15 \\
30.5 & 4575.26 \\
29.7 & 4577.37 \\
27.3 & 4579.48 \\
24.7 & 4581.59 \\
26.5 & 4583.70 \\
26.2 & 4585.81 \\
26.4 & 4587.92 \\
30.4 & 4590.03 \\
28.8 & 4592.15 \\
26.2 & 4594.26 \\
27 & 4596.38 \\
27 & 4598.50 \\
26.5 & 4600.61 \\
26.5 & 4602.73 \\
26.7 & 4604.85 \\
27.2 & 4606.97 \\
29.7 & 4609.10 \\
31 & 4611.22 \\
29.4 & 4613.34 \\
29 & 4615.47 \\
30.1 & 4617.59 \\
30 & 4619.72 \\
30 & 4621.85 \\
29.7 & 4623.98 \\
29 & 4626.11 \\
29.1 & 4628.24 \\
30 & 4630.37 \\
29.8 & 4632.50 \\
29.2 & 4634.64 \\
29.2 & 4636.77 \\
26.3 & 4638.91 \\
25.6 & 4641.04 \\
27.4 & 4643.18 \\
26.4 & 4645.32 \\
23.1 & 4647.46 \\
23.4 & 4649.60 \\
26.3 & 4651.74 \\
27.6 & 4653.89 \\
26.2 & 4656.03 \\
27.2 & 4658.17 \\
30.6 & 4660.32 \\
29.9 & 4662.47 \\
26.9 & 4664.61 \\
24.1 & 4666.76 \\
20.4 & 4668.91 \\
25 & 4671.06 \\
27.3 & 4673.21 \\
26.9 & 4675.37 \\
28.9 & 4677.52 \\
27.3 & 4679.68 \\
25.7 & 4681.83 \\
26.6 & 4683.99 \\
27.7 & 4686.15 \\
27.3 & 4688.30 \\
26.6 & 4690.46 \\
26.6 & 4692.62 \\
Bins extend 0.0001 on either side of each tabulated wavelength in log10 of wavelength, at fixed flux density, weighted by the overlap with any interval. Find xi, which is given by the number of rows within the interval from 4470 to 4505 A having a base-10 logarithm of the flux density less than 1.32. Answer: 0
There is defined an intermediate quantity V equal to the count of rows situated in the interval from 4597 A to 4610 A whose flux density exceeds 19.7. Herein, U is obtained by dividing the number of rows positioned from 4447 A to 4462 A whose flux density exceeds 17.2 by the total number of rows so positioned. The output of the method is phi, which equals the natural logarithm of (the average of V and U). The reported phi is 1.2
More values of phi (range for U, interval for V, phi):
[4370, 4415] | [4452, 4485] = 1.9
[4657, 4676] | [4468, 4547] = 3.0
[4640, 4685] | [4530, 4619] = 3.1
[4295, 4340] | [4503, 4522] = 1.6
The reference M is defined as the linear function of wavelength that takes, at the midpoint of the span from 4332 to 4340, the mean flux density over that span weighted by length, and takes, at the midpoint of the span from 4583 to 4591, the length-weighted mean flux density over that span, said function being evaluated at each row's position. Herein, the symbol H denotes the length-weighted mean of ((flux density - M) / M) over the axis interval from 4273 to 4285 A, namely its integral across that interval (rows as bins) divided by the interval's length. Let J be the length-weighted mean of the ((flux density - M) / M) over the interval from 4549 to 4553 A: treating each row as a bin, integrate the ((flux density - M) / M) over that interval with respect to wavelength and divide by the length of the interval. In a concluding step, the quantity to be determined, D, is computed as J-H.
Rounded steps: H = -0.34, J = -0.04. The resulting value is 0.30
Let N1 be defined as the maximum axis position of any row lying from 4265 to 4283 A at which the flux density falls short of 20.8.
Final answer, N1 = 4281.70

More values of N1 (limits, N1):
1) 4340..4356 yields 4355.28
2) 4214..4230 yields 4228.79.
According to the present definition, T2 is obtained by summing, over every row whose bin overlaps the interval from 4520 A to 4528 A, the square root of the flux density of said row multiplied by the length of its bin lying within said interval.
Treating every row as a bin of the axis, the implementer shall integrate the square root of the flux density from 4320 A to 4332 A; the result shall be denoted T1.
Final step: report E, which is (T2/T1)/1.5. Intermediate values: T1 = 51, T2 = 42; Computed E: 0.5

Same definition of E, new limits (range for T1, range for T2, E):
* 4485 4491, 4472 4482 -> 1.1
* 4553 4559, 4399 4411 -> 1.1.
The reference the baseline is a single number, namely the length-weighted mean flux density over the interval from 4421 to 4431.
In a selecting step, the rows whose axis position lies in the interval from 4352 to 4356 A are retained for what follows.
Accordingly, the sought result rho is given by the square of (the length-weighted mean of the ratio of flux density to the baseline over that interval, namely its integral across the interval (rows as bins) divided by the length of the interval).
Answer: 0.7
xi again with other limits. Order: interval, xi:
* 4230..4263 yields 17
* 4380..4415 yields 13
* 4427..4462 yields 6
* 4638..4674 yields 1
